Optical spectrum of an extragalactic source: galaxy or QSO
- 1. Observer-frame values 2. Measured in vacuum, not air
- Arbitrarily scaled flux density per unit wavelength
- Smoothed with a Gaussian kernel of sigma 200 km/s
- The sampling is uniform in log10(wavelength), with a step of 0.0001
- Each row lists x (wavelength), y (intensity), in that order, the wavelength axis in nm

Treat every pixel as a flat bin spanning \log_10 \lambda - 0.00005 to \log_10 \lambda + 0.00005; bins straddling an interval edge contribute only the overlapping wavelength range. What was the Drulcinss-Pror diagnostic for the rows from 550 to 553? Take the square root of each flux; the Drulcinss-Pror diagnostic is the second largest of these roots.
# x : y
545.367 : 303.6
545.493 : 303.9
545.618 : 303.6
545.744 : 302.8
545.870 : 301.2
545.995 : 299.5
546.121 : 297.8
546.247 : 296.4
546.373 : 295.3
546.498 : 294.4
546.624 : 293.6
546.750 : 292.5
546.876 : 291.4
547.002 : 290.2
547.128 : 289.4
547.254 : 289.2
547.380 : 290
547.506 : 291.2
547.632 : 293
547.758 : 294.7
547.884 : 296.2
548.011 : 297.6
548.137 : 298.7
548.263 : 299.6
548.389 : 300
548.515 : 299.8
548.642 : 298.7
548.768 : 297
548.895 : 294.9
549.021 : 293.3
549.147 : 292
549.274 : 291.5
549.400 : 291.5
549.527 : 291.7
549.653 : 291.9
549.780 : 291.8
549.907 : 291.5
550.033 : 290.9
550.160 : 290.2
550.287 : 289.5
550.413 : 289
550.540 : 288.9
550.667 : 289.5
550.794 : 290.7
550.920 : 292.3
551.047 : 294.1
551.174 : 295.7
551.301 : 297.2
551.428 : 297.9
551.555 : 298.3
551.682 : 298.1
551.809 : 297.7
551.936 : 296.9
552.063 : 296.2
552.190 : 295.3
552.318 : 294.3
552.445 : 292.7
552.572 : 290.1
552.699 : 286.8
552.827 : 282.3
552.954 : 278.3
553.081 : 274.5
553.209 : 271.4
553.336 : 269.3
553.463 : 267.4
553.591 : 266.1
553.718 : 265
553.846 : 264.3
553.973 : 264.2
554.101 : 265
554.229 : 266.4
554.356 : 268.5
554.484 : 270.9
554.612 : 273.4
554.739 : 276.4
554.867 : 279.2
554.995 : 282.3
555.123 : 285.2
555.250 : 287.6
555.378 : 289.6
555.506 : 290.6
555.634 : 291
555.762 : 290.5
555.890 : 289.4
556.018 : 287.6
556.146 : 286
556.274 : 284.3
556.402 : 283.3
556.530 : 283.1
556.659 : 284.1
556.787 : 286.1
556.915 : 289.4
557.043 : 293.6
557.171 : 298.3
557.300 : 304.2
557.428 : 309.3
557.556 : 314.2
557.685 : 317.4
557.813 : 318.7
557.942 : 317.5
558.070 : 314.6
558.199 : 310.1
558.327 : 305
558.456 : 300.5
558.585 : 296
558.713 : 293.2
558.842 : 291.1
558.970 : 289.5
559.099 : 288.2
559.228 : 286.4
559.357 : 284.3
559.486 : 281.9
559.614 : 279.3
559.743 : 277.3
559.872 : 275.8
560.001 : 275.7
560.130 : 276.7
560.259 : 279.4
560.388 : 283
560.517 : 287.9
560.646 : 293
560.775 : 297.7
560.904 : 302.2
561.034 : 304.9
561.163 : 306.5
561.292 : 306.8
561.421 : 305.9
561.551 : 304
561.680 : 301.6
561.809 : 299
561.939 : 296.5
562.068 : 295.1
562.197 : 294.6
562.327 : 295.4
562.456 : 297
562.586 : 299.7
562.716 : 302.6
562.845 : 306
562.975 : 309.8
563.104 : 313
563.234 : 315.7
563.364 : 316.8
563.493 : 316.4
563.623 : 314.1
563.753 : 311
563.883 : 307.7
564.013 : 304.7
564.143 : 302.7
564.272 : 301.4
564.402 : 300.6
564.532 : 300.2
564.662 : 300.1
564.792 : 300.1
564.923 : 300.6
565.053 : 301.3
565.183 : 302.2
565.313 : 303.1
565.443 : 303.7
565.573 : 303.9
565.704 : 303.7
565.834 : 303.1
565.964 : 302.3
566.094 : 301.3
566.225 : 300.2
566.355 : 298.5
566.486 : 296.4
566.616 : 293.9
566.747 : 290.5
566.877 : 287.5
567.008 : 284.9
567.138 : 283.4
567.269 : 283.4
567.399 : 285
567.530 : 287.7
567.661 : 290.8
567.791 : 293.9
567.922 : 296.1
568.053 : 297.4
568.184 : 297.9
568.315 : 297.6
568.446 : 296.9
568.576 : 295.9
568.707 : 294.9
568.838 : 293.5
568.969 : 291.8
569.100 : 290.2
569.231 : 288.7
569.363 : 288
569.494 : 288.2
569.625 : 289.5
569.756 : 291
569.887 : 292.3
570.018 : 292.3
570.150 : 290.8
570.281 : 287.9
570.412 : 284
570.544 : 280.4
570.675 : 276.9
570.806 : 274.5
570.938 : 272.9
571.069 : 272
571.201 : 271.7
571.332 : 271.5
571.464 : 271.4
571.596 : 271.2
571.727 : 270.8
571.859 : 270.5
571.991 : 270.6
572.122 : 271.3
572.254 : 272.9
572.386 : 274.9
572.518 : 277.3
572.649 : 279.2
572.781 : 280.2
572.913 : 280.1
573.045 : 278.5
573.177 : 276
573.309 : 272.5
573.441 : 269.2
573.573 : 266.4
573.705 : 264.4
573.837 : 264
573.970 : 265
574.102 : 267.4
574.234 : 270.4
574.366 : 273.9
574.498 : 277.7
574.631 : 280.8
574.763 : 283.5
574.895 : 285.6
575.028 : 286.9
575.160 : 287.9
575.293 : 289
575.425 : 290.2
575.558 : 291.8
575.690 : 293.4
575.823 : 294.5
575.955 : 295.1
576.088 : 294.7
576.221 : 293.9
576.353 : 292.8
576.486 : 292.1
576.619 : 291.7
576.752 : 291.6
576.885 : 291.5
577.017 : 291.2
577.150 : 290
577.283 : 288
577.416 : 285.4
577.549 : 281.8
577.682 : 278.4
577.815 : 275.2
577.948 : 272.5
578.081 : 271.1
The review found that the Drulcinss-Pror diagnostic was 17.3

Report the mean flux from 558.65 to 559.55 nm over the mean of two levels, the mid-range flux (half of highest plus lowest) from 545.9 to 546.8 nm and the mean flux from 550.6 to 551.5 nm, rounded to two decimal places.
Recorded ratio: 0.98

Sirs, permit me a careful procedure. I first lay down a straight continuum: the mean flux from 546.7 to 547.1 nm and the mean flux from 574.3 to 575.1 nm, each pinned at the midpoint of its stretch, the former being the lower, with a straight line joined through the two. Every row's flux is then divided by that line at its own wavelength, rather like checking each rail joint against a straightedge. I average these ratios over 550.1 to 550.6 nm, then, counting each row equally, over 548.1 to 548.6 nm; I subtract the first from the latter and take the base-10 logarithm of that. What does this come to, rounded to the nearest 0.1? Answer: -1.5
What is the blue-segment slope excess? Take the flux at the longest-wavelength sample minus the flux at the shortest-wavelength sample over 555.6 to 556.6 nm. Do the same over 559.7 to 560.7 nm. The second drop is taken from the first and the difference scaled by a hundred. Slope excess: -2360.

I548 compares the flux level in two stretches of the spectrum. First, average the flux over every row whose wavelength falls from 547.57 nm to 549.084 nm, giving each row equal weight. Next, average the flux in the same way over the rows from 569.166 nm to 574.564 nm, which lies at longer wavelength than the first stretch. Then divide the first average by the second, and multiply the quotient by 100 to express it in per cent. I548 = 107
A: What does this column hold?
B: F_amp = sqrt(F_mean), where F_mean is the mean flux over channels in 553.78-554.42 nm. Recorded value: 16.30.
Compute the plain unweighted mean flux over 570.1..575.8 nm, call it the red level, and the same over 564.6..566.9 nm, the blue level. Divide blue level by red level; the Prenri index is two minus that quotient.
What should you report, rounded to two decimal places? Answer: 0.92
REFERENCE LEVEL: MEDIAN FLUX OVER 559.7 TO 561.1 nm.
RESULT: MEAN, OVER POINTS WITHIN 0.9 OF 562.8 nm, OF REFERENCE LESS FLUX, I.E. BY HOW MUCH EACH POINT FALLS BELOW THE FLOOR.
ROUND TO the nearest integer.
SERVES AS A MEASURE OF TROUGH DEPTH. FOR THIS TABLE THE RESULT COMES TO -22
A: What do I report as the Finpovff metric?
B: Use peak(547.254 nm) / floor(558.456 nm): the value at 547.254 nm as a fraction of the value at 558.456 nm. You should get 0.96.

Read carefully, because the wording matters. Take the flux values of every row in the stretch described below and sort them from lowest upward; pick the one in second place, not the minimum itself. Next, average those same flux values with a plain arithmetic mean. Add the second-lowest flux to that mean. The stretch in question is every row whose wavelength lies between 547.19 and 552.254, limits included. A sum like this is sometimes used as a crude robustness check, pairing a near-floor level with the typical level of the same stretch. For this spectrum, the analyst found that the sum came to 583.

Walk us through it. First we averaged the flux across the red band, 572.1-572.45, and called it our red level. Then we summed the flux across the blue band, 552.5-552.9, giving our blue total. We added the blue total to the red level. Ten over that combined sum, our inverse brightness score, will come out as 0.0088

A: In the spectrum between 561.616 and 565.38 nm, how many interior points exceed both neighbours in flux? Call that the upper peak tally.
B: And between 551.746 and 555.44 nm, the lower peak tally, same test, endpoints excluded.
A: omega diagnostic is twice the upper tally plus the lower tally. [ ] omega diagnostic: 2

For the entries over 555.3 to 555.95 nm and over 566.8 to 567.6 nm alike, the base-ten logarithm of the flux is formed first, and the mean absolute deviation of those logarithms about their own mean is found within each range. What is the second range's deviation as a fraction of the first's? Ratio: 2.7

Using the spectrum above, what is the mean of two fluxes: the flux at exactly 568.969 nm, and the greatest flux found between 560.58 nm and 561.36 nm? 299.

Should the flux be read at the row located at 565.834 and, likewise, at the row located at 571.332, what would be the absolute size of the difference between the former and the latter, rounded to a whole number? 32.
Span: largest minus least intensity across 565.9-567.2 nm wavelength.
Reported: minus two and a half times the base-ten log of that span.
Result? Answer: -3.2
